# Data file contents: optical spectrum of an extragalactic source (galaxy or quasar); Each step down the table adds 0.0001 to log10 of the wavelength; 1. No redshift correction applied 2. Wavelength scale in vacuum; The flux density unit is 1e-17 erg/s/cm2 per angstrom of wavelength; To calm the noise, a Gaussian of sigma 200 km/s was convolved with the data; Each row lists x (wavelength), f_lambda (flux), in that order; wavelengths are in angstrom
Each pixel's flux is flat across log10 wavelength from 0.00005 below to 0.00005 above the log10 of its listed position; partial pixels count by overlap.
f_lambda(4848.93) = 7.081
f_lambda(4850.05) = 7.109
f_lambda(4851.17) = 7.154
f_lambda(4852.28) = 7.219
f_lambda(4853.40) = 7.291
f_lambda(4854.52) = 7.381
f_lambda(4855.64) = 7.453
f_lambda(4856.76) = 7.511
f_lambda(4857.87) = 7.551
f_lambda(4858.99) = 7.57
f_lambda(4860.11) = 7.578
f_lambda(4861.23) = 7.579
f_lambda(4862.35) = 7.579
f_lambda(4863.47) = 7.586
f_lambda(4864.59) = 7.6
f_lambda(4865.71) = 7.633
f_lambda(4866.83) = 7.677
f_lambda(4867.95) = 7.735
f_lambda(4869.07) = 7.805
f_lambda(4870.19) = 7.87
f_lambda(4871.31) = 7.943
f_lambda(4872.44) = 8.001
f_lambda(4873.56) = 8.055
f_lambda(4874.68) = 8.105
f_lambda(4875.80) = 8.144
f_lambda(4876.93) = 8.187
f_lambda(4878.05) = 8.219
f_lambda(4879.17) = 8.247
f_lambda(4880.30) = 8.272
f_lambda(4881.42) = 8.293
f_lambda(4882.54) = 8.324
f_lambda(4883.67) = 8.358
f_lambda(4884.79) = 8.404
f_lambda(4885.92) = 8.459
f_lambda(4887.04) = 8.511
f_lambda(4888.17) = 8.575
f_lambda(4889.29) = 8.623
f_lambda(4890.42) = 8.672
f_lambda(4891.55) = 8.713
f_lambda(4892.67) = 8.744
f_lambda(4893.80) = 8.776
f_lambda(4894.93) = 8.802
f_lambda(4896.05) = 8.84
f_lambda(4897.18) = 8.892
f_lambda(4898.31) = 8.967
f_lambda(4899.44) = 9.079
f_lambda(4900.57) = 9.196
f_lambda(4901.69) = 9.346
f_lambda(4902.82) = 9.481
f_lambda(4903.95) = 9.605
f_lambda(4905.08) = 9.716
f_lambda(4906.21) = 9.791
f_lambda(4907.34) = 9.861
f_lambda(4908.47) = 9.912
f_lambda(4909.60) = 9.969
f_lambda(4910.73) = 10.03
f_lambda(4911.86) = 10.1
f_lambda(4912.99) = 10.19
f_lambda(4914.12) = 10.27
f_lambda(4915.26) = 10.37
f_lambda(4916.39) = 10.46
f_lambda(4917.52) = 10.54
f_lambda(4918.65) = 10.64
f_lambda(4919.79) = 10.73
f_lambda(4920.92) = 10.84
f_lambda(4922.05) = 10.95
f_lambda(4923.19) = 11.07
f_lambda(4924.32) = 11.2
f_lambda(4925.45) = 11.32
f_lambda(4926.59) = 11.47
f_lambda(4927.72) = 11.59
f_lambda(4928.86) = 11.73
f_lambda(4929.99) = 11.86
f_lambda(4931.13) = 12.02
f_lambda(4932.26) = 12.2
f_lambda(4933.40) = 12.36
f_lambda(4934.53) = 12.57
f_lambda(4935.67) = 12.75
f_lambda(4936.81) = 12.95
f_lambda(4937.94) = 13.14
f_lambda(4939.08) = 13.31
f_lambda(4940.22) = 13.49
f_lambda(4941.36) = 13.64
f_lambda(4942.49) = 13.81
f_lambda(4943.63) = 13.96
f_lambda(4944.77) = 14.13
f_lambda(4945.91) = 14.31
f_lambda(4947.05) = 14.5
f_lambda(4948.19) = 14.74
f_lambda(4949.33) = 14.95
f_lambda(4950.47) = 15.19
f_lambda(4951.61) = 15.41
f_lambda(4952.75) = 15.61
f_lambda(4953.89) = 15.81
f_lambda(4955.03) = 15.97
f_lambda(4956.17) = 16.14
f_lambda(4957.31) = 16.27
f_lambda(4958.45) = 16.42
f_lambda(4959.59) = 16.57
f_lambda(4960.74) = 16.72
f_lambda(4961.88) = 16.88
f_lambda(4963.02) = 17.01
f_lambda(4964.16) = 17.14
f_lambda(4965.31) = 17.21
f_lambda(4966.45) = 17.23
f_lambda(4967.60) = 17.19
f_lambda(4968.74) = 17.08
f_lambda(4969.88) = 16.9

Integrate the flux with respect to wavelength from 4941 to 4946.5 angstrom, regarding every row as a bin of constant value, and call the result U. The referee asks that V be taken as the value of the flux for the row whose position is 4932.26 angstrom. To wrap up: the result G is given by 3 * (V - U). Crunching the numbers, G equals -194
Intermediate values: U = 77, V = 12.2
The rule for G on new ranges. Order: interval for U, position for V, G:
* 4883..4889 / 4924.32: -119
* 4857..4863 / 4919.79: -104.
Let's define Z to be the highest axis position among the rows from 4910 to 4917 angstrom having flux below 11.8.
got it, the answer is 4916.39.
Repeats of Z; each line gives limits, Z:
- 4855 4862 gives 4861.23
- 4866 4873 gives 4872.44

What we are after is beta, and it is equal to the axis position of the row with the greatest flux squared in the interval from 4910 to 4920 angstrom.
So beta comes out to 4919.79 angstrom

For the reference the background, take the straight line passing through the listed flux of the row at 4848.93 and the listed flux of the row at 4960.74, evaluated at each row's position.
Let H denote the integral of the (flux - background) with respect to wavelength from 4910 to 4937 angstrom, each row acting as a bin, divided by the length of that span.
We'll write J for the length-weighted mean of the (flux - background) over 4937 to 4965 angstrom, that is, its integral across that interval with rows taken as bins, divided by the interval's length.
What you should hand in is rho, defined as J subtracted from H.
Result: -1.6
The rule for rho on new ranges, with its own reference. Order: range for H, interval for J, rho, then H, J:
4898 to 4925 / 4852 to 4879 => -1.6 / -2.36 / -0.8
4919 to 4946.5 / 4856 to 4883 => -0.9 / -1.93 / -1.0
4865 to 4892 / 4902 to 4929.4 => 0.9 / -1.43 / -2.4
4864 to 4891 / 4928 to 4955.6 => 0.0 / -1.39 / -1.3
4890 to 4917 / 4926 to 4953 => -0.8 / -2.29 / -1.5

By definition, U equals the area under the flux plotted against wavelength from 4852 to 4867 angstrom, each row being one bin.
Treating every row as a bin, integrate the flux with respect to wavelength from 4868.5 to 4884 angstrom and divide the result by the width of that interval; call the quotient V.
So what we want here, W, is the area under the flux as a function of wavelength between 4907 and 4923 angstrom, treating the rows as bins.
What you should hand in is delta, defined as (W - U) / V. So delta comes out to 7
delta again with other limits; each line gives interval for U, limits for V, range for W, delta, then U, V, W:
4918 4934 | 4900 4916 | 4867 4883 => -5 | 183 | 10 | 129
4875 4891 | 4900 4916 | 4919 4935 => 5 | 134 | 10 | 185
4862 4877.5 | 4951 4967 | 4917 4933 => 4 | 122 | 16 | 181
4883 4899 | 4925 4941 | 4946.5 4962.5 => 9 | 139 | 12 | 253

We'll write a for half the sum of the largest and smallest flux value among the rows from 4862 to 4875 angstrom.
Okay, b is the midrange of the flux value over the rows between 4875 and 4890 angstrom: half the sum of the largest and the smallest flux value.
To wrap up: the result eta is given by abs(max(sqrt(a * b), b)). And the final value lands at 8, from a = 7.8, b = 8.4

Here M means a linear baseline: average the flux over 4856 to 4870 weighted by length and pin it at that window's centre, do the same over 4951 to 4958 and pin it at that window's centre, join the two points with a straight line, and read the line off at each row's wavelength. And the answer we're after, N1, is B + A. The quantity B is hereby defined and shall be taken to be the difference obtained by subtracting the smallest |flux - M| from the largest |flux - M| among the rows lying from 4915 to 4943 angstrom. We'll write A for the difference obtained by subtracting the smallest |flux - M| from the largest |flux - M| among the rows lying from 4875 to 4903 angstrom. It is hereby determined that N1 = 2.2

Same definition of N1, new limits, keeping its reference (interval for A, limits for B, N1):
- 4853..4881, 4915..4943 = 1.9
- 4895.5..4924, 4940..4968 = 1.4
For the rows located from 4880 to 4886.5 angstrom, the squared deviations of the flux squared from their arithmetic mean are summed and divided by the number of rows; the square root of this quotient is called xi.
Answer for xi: 1.1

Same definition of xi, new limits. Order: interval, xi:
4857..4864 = 0.2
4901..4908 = 3.4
